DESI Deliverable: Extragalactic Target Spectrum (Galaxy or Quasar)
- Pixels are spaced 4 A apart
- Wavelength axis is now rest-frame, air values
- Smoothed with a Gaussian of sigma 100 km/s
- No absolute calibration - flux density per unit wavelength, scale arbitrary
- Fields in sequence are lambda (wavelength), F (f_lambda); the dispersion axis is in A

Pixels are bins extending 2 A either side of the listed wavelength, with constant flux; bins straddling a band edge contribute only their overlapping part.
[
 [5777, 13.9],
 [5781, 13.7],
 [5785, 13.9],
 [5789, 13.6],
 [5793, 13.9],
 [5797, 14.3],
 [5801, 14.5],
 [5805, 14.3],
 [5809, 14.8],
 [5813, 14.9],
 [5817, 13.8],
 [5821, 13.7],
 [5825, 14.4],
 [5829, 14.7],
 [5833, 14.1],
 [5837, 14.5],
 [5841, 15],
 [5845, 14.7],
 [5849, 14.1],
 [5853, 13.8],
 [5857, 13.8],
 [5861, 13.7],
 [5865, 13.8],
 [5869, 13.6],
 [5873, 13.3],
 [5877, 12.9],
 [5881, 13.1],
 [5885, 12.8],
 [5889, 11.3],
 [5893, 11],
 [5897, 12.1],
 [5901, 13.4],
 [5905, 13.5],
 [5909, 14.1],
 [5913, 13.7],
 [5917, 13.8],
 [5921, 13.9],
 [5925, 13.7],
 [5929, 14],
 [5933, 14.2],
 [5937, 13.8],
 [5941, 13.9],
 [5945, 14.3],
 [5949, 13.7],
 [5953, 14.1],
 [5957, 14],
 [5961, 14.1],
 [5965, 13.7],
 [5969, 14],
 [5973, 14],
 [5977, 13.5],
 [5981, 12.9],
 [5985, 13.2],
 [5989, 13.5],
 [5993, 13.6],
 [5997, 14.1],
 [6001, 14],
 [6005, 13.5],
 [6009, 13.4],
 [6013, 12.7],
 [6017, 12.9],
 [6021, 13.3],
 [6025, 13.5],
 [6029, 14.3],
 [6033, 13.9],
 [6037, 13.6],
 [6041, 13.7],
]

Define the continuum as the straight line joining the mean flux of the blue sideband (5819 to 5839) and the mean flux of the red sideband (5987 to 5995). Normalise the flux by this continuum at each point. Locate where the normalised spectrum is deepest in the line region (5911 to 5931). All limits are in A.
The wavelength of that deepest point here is 5913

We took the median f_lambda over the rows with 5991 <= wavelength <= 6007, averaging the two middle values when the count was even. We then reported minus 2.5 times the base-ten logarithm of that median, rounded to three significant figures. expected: -2.85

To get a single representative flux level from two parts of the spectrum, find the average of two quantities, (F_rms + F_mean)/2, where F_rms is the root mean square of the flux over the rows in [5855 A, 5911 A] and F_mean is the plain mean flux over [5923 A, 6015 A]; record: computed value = 13.4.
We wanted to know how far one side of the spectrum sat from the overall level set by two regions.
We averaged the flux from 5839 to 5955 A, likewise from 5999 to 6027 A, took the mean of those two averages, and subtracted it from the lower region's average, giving 0.11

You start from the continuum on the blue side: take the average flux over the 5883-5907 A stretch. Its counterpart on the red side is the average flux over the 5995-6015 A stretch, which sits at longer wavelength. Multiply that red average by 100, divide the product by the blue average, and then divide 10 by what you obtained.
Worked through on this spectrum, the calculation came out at 0.091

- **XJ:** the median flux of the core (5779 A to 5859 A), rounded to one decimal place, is 14.2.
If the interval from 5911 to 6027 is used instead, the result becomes 13.7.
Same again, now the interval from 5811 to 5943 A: 13.8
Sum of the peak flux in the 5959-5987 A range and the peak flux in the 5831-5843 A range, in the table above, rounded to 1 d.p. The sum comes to 29.1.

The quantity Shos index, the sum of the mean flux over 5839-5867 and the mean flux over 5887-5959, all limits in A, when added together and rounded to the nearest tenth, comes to 27.6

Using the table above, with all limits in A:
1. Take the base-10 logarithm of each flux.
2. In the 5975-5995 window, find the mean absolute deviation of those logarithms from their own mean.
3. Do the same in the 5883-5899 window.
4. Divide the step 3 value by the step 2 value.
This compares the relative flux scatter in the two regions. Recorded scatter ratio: 3.1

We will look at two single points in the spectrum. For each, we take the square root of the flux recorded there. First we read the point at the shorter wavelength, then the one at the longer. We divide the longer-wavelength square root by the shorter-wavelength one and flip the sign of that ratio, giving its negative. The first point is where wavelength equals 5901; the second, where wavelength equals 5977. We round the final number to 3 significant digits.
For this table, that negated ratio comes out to -1.00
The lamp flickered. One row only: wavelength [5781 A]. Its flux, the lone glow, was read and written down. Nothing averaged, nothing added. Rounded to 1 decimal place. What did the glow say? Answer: 13.7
